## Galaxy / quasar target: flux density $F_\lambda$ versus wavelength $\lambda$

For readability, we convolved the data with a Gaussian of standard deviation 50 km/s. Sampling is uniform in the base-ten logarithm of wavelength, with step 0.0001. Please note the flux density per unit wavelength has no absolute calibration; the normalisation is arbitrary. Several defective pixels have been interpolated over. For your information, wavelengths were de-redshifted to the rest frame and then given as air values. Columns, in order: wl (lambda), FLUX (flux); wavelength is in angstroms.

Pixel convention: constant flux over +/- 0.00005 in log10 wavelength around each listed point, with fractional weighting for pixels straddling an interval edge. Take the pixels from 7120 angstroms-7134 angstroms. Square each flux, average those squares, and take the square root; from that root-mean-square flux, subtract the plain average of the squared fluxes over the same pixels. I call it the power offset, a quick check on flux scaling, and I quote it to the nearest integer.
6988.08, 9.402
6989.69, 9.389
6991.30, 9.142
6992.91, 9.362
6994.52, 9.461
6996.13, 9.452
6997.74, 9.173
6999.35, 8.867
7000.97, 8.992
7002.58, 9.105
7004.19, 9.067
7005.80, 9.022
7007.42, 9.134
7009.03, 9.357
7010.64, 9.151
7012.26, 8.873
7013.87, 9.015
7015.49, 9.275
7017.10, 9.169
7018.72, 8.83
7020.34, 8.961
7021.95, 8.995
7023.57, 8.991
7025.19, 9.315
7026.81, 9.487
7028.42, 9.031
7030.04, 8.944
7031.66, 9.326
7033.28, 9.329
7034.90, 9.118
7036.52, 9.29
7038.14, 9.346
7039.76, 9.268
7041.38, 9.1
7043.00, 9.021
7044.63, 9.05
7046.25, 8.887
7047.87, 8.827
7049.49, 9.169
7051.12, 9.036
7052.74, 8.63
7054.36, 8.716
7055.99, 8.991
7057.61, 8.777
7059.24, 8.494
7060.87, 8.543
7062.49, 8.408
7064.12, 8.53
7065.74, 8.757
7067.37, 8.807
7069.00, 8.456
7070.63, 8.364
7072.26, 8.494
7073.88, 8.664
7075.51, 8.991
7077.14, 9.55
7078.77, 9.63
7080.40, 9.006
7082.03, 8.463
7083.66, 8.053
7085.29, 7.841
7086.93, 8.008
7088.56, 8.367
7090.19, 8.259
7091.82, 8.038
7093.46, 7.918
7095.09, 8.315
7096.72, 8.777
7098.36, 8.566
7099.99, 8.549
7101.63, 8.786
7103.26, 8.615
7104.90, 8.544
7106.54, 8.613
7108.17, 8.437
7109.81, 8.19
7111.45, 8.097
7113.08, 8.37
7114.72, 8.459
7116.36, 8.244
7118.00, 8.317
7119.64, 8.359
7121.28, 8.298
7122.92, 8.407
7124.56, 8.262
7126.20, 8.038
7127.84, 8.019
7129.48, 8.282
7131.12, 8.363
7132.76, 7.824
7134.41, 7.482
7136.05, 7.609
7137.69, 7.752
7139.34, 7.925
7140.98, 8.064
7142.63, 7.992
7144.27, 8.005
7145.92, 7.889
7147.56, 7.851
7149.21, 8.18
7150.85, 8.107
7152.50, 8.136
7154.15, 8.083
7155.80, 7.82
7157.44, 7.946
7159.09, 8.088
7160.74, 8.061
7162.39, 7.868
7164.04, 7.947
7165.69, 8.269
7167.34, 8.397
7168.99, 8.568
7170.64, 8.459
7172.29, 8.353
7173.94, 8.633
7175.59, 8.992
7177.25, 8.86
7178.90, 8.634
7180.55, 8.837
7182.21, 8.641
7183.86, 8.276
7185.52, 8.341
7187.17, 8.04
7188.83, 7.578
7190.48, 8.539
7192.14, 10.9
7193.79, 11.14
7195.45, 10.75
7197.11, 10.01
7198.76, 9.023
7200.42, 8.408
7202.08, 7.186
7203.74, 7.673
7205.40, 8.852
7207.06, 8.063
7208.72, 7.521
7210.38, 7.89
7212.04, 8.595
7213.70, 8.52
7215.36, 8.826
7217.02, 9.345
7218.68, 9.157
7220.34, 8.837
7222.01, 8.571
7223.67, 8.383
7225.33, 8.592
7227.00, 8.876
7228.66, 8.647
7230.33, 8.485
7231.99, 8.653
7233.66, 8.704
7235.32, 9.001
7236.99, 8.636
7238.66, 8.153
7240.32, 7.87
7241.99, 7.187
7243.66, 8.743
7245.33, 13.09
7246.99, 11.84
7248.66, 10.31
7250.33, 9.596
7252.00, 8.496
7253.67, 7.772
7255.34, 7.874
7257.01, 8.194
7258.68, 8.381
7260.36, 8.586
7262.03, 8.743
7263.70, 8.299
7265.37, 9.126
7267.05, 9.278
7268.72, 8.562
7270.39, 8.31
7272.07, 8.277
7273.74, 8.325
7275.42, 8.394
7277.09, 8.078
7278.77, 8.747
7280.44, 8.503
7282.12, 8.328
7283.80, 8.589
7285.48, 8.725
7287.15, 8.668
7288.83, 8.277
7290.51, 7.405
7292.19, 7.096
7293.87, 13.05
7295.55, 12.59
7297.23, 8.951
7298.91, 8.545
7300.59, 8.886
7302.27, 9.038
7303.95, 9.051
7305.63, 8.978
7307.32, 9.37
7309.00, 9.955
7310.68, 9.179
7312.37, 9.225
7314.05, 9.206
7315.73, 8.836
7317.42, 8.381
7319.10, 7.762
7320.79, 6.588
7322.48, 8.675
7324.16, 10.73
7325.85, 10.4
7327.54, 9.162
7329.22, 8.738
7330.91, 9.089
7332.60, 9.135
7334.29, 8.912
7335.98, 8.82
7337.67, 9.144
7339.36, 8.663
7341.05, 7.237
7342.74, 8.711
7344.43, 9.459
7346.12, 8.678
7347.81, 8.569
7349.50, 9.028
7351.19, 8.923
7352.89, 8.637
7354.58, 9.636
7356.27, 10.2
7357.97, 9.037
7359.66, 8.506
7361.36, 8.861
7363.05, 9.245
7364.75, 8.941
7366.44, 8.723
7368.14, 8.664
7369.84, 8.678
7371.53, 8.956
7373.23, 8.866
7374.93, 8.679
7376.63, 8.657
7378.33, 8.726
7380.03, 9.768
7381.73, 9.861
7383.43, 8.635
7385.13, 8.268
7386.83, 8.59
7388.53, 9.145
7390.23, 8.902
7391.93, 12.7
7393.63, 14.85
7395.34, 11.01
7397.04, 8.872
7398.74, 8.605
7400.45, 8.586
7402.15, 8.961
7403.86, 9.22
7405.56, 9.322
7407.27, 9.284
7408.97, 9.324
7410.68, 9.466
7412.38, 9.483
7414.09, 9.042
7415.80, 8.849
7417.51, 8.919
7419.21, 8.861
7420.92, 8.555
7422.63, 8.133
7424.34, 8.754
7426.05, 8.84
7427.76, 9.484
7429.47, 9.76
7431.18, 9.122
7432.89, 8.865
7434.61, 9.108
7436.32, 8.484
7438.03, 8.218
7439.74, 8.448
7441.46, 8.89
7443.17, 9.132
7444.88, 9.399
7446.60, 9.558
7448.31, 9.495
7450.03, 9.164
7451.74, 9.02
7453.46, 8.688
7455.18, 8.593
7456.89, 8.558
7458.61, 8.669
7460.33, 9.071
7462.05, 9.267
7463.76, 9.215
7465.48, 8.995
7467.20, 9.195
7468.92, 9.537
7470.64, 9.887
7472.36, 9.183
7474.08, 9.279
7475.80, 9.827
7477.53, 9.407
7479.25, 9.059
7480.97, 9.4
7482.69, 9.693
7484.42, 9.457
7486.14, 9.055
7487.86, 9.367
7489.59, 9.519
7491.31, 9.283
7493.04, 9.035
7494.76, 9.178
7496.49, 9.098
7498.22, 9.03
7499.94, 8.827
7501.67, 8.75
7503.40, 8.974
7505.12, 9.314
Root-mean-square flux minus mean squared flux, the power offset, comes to -59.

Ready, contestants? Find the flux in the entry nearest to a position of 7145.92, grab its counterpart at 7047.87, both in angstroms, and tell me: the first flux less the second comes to -0.9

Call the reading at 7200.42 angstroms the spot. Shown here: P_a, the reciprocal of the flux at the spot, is 0.119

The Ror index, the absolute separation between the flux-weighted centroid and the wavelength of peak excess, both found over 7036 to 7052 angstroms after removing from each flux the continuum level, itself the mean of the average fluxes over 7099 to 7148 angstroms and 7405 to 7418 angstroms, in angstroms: 4.4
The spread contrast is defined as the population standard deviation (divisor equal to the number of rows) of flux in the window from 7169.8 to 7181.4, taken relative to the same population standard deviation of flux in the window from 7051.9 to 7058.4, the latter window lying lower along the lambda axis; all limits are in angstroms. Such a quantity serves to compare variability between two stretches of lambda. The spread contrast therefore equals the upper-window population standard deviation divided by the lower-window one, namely 1.6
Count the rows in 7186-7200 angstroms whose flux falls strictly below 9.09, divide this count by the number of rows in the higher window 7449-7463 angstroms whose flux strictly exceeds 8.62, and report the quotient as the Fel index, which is 0.67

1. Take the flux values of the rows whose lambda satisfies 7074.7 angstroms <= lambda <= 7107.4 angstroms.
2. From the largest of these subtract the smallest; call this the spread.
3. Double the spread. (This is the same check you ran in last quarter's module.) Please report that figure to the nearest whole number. 4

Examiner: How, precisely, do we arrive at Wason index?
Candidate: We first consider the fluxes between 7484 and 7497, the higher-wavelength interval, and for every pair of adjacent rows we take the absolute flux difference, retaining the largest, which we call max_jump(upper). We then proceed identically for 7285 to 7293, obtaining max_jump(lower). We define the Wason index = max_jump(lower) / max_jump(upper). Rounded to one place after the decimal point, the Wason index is 2.2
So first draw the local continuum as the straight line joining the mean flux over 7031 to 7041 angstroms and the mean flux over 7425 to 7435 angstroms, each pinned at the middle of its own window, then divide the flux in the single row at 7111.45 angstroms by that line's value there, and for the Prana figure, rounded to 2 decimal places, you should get 0.87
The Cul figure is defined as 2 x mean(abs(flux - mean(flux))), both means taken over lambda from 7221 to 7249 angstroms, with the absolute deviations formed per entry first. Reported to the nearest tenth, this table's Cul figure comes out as 1.9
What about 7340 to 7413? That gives 1.4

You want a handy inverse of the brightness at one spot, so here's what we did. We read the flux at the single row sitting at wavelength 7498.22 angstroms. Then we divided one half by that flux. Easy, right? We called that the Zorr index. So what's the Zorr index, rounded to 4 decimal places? 0.0554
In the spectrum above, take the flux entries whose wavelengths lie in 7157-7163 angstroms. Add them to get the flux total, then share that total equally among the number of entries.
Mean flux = 7.99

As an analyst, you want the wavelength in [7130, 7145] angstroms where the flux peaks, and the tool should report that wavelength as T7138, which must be 7131.12 angstroms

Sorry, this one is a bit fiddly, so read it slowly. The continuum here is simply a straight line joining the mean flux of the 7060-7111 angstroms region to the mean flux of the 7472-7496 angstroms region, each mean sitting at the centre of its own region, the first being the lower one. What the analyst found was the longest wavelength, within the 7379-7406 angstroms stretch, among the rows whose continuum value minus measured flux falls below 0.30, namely 7405.56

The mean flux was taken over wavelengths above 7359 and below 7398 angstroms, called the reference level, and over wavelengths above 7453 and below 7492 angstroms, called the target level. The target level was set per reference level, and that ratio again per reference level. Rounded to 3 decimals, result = 0.105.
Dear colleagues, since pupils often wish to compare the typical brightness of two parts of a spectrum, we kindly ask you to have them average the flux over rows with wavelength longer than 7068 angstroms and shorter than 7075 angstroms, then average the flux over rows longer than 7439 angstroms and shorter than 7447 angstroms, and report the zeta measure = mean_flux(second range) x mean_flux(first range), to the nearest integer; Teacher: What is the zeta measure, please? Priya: 77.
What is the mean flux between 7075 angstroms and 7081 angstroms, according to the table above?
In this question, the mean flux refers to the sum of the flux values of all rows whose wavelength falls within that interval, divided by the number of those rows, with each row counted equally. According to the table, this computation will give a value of 9.3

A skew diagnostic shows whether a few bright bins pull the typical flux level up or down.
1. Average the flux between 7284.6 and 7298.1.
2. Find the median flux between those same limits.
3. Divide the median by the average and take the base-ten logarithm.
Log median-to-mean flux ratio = -0.031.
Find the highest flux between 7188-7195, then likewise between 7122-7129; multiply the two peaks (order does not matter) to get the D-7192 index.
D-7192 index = 94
